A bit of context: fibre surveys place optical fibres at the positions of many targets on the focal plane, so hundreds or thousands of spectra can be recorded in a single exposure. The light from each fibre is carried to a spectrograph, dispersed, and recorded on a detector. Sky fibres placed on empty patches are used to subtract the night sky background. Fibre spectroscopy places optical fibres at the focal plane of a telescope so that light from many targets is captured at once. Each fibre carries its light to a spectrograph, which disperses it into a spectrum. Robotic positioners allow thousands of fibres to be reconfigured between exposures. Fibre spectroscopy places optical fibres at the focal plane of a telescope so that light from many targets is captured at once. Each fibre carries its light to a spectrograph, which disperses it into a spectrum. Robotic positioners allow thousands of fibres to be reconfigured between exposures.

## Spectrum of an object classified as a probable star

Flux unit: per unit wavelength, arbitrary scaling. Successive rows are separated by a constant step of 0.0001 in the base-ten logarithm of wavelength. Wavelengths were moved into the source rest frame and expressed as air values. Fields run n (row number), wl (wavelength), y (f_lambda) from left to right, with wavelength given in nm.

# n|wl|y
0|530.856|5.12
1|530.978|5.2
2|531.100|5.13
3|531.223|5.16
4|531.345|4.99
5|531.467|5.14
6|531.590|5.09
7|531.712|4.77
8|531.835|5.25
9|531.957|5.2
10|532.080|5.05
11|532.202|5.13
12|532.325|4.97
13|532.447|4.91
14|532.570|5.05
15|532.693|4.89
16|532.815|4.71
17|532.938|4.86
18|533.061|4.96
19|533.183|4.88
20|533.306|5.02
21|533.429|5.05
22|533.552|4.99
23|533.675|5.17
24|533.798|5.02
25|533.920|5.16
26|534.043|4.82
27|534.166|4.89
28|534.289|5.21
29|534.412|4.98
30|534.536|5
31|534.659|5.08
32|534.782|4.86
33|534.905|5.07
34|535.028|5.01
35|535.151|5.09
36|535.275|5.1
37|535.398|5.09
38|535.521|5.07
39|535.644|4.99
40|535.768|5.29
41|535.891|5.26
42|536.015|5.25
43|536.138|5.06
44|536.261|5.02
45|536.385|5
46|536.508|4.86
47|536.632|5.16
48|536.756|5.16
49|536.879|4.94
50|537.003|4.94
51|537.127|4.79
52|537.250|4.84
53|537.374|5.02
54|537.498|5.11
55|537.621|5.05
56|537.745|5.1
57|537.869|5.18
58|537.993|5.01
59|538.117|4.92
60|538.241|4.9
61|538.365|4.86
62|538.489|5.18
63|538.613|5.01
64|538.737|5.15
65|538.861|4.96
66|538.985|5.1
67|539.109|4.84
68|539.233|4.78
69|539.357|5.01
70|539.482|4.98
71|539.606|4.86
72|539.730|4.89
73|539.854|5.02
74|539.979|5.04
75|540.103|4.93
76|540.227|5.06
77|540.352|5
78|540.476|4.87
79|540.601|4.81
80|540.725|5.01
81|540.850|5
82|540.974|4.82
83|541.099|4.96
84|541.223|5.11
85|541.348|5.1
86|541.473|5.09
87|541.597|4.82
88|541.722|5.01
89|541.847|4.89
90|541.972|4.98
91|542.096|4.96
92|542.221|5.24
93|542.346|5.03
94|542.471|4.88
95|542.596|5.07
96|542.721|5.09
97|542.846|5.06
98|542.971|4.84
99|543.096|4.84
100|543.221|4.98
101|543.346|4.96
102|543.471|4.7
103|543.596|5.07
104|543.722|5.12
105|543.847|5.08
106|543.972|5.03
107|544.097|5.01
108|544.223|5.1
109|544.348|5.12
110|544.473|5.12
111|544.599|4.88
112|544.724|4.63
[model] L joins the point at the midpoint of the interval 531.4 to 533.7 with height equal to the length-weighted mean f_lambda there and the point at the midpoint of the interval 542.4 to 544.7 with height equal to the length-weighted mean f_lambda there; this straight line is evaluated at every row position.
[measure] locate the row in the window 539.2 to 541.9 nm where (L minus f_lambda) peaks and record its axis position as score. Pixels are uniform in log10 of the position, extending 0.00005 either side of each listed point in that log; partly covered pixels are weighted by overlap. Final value 539.233 nm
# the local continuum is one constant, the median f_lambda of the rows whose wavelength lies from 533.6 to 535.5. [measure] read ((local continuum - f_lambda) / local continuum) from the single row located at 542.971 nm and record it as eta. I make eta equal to 0.045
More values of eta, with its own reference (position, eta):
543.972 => 0.008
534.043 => 0.049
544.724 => 0.087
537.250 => 0.045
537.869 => -0.022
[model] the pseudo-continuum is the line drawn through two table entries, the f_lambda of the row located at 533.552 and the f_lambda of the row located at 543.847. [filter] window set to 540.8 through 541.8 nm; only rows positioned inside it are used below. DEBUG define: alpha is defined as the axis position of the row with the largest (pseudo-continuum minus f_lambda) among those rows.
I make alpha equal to 541.597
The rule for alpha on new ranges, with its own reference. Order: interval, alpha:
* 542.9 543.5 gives 543.471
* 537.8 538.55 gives 538.365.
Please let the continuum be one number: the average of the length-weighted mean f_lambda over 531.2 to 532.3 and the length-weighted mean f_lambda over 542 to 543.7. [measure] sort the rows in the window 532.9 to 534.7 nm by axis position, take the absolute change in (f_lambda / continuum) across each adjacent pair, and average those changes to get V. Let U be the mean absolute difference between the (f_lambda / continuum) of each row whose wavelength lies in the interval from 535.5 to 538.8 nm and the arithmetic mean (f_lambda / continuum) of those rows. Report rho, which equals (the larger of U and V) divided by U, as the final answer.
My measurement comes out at 1.26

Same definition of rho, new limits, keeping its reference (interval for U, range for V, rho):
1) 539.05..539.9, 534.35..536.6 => 1.14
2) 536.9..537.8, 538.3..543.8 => 1.26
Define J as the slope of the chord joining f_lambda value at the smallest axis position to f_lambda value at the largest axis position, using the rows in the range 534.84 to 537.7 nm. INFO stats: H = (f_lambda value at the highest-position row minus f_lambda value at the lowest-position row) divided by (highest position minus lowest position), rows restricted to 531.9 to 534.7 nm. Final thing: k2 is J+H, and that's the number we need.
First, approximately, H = -0.04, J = -0.007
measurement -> -0.05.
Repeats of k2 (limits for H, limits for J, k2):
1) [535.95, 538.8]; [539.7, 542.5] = -0.04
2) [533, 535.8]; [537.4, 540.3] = 0.10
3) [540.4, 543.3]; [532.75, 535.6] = 0.17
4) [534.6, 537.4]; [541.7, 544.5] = 0.02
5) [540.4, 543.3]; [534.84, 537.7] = 0.03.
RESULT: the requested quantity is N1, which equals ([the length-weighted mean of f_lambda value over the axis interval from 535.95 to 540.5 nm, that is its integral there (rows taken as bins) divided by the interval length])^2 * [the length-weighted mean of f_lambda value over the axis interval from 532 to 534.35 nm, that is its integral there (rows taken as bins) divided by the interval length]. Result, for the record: 124.6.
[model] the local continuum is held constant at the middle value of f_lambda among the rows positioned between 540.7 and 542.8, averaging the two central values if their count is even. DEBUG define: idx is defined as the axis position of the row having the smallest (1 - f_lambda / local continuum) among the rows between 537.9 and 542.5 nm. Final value 542.221 nm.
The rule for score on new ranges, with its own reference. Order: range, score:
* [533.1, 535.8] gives 534.043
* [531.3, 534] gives 532.815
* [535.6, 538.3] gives 537.127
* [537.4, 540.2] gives 539.233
